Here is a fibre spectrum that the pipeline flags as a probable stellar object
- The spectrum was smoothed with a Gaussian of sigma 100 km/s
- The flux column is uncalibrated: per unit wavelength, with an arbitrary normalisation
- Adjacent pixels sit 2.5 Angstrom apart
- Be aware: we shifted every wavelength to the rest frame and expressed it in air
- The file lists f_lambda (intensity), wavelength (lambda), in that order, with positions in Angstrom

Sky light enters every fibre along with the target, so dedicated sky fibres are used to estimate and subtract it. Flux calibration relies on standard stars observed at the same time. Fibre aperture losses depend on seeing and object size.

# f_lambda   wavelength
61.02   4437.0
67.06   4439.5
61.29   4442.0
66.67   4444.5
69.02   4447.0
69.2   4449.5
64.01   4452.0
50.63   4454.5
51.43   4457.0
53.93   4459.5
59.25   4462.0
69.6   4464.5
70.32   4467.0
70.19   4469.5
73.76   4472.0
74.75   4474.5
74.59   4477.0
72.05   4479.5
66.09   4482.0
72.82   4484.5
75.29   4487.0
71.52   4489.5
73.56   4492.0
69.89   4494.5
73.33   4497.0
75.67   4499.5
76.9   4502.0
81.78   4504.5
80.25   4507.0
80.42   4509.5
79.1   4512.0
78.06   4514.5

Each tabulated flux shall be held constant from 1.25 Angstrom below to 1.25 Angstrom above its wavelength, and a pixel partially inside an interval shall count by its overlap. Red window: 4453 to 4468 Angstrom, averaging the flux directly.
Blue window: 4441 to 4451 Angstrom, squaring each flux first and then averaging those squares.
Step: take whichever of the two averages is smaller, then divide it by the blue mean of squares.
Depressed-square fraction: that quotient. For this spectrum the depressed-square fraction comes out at 0.0133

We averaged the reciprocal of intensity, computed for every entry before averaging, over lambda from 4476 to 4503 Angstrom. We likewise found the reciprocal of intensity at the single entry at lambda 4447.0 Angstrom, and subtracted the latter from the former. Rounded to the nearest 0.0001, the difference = -0.0007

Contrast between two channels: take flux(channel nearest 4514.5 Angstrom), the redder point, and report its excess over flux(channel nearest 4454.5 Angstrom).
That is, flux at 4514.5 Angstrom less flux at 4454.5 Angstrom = 27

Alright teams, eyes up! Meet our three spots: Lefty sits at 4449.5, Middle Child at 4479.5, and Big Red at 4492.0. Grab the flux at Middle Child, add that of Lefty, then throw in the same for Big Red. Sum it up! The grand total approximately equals 215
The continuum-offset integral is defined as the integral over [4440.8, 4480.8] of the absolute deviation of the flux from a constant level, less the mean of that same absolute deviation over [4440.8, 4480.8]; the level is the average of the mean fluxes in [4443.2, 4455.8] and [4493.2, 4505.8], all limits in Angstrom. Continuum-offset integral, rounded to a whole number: 242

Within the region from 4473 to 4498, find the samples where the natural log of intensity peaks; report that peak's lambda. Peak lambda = 4487.0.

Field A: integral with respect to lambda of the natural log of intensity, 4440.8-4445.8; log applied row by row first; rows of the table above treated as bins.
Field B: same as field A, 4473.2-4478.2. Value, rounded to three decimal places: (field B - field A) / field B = 0.036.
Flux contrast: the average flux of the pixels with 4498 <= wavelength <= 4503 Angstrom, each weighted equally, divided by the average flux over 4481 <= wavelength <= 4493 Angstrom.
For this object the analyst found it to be 1.06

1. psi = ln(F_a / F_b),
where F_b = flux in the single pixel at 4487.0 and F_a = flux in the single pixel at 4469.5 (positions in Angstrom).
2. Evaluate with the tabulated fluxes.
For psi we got -0.070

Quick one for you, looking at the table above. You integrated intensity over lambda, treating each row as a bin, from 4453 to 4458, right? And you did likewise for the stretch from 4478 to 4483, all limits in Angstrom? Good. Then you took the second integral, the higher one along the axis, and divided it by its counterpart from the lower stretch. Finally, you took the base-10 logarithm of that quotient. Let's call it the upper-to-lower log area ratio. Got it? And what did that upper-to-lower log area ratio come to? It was 0.13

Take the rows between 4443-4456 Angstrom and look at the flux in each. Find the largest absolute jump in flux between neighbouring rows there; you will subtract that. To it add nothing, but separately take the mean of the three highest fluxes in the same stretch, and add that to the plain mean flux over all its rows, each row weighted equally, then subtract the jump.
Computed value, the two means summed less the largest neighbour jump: 119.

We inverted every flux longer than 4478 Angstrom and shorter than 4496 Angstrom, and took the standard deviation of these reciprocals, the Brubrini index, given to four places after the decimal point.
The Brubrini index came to 0.0006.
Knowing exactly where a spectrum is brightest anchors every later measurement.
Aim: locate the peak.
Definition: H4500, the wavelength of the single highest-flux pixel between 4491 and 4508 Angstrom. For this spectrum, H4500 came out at 4504.5 Angstrom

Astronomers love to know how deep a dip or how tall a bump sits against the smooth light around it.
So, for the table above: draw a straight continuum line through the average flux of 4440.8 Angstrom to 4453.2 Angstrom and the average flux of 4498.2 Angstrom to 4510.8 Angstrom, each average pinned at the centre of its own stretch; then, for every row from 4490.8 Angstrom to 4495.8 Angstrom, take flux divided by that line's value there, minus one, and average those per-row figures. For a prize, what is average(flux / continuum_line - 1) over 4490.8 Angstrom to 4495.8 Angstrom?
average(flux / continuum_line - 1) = -0.062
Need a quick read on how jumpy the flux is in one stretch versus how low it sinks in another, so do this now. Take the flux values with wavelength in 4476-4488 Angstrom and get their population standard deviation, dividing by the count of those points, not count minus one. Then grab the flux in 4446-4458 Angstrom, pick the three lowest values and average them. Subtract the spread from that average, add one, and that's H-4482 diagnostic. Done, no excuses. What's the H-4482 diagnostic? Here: 53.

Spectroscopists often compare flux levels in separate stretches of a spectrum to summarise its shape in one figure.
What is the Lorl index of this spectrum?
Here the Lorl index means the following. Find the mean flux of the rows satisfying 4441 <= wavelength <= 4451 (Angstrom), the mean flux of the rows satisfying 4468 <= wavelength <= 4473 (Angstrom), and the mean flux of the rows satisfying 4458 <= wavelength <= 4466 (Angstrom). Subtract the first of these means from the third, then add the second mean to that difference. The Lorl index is 66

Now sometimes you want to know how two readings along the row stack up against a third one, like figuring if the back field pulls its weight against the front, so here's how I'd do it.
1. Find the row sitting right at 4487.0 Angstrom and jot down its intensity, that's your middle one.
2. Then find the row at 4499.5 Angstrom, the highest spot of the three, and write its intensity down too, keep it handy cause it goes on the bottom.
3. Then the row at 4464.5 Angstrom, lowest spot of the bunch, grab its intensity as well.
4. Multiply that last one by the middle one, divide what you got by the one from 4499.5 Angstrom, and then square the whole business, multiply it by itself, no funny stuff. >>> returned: 4796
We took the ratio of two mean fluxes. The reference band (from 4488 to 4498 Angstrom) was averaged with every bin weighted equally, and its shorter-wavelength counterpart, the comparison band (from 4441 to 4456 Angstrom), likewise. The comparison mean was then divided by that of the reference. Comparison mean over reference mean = 0.88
